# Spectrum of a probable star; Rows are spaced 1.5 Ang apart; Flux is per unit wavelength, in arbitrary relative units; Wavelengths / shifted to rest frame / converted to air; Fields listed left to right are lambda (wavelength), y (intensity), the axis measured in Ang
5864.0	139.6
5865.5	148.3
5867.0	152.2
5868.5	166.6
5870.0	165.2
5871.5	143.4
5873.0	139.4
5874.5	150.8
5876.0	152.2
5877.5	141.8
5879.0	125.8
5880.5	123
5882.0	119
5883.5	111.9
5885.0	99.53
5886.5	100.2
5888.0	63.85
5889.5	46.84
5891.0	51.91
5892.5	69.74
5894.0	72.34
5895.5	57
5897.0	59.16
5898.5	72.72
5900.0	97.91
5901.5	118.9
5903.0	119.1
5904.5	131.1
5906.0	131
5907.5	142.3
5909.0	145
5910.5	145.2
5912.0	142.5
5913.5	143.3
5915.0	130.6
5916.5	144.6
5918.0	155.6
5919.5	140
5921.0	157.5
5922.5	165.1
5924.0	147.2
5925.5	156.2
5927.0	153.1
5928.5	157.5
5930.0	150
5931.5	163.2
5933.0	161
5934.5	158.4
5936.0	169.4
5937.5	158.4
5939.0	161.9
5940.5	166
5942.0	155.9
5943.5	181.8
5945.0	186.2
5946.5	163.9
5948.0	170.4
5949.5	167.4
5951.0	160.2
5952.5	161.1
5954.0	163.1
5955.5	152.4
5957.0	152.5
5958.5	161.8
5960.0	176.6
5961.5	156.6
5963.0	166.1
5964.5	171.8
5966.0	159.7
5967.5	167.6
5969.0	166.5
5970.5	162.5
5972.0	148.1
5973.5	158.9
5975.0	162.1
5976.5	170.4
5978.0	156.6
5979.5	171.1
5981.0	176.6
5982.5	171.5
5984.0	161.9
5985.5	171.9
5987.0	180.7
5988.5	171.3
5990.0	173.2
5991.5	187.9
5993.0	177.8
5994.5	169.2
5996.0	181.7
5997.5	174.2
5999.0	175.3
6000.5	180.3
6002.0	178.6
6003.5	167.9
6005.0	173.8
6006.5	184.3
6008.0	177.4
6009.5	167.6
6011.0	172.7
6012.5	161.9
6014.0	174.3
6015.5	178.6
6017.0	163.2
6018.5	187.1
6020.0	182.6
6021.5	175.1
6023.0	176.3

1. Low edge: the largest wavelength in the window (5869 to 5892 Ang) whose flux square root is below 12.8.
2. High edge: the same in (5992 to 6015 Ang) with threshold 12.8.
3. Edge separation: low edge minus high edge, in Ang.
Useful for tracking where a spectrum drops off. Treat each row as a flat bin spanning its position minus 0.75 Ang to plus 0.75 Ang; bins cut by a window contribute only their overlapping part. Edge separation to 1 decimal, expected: -121.5 Ang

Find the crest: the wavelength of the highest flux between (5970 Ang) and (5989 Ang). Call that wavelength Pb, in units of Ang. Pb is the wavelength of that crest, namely 5987.0 Ang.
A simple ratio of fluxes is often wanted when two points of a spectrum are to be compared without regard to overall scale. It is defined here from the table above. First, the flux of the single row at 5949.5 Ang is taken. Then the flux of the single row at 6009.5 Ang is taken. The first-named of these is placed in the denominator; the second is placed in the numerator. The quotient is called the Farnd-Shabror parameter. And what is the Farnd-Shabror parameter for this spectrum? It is 1.00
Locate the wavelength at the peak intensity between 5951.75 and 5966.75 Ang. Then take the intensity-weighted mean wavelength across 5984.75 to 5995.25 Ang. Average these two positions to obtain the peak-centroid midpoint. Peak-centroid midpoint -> 5975.0 Ang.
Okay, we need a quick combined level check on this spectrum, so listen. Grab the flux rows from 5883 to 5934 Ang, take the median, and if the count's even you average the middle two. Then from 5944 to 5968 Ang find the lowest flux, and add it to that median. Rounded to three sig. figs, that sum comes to 288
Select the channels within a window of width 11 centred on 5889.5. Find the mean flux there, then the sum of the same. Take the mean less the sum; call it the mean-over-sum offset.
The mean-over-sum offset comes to -432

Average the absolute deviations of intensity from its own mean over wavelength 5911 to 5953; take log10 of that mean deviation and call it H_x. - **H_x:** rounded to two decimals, 0.94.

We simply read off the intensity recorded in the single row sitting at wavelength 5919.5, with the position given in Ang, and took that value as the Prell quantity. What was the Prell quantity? 140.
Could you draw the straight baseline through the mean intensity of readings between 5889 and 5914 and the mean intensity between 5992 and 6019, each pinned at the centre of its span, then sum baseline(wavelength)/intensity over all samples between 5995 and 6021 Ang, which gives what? 17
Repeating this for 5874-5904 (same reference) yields 22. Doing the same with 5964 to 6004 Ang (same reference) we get 25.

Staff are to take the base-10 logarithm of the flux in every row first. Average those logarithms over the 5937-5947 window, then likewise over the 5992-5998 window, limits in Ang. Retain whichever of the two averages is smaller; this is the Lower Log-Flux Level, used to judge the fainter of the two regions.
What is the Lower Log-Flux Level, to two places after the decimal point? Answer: 2.22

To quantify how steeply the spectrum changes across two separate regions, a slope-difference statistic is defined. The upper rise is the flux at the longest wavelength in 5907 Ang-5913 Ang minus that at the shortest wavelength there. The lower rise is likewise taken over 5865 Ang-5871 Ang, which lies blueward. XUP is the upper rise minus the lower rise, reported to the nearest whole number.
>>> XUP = -17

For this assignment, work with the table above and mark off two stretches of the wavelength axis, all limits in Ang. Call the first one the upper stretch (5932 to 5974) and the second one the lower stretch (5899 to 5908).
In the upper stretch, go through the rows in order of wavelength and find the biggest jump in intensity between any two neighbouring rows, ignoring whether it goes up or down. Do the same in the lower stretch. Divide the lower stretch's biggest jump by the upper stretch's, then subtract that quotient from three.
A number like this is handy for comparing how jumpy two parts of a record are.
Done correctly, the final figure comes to 2.2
